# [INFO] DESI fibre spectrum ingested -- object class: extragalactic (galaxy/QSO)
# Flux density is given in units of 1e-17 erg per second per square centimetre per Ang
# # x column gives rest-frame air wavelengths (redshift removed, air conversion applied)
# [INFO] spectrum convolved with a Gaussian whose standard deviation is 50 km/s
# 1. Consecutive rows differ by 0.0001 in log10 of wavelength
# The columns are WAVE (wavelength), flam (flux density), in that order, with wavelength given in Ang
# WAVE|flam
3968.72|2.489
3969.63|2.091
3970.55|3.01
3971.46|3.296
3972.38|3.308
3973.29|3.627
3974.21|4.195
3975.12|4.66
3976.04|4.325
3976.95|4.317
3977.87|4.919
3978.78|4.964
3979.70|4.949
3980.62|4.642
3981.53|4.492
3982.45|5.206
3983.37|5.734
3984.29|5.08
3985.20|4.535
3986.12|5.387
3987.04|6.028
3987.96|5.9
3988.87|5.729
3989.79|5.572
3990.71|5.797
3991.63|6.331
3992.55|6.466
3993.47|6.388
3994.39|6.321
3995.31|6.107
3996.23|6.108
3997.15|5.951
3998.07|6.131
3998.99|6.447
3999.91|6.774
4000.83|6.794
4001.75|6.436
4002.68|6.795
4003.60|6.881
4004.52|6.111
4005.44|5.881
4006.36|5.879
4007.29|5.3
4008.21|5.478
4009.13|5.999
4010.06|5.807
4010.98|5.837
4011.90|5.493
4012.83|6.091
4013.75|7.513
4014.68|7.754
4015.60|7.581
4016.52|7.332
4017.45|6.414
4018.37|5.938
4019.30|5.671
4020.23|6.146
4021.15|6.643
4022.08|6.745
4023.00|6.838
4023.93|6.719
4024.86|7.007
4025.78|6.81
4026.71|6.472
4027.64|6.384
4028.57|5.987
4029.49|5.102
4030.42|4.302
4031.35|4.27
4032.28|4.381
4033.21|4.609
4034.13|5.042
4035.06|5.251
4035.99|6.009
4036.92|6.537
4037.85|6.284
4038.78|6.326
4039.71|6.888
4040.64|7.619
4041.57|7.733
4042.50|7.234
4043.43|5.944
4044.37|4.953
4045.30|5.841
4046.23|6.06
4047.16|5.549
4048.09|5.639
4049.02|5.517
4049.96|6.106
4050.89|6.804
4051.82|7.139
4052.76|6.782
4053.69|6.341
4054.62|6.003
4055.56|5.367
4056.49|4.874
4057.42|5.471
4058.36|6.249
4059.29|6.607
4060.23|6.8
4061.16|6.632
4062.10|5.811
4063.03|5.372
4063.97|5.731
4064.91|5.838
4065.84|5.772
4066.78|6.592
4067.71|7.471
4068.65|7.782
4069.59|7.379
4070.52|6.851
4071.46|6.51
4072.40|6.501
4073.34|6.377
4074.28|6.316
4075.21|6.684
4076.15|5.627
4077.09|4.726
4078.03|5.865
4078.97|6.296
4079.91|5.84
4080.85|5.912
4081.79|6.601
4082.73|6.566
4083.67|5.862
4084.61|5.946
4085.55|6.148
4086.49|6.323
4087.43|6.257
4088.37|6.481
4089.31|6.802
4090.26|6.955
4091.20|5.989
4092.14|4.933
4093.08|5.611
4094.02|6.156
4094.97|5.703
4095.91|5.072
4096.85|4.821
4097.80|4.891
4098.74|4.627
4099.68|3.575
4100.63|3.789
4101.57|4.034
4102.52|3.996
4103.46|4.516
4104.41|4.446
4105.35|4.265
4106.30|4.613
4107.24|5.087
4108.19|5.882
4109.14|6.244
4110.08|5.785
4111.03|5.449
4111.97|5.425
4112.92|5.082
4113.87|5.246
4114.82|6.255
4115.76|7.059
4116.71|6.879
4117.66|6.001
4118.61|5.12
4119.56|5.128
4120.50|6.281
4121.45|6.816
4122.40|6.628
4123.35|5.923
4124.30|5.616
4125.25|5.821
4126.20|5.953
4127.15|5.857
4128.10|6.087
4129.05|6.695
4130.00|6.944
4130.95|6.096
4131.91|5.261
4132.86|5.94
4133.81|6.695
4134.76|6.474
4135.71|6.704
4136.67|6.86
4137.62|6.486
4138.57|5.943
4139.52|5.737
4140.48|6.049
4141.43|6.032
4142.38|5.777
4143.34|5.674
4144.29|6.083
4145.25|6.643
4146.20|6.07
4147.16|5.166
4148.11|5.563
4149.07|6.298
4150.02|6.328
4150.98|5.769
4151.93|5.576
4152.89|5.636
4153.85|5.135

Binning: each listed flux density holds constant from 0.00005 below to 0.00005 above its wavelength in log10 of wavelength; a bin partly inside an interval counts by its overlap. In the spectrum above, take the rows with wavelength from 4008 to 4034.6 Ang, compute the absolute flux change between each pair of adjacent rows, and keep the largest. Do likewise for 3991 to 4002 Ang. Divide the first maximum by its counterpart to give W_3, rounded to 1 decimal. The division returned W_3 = 4.0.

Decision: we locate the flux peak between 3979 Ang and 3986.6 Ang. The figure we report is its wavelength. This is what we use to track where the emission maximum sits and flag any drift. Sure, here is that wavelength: 3983.37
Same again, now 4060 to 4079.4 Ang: 4068.65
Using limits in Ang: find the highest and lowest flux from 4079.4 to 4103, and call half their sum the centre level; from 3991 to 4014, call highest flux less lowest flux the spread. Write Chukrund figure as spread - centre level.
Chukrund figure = -3.1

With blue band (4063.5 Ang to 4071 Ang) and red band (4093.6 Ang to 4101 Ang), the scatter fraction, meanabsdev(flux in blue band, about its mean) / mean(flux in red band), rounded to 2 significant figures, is 0.14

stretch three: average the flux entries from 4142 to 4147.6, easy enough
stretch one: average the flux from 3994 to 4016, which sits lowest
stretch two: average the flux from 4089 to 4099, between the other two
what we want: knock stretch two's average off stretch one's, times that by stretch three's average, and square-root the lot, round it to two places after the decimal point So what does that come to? 2.05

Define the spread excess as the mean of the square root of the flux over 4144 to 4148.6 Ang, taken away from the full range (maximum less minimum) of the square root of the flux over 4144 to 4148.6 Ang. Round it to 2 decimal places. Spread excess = -2.12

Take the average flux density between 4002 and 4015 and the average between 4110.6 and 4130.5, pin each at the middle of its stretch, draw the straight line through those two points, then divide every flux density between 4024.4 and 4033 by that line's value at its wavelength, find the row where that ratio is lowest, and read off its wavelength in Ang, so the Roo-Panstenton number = 4031.35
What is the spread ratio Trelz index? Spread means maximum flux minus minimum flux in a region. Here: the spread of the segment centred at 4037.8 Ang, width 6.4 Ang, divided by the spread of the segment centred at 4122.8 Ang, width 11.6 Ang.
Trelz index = 1.4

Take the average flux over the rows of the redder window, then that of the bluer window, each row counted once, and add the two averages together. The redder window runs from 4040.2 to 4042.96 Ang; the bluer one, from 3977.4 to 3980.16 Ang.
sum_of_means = 12.5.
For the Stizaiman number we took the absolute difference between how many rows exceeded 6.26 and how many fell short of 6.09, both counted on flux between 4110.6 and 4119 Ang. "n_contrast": 4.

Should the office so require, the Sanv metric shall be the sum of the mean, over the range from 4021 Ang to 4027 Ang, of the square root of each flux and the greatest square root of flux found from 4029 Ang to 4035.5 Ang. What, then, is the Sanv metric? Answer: 4.89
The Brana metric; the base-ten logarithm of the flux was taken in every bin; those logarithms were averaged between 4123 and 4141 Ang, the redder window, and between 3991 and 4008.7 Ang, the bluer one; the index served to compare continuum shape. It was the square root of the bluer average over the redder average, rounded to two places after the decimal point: 1.00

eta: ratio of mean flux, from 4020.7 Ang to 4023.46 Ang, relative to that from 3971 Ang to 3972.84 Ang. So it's 2.04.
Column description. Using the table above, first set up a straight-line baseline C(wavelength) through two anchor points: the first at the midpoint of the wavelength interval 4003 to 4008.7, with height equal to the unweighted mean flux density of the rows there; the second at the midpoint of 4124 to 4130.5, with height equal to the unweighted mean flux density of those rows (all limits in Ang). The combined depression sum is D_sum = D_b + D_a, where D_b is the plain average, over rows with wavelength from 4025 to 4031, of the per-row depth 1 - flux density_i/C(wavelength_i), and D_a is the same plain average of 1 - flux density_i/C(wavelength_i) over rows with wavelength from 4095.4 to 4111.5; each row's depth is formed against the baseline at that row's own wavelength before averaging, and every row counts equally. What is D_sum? 0.24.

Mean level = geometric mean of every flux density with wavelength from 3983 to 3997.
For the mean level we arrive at 5.8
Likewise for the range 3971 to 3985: 4.5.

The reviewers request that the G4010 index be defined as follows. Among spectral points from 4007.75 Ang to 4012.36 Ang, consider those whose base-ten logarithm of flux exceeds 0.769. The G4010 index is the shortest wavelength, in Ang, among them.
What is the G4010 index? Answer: 4009.13 Ang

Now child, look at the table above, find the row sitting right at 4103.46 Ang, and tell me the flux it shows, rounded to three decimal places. 4.516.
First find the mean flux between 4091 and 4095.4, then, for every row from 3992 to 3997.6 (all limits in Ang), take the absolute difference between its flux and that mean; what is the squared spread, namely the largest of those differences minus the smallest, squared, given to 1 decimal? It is 0.3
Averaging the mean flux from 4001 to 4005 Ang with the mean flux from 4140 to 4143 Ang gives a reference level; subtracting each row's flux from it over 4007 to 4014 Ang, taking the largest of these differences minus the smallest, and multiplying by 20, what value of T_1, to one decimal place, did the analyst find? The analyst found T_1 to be 44.3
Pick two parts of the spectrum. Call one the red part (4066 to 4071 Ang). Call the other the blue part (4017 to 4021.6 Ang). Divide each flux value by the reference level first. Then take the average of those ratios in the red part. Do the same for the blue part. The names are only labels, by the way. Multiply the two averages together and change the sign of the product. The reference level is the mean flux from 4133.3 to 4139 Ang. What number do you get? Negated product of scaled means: -1.0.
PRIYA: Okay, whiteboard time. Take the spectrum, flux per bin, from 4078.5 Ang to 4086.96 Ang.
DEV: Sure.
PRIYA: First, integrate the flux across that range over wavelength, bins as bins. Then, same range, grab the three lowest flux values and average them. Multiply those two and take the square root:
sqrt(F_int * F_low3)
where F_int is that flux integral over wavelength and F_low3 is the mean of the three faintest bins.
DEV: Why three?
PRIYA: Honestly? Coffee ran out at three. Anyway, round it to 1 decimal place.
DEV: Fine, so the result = 17.5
